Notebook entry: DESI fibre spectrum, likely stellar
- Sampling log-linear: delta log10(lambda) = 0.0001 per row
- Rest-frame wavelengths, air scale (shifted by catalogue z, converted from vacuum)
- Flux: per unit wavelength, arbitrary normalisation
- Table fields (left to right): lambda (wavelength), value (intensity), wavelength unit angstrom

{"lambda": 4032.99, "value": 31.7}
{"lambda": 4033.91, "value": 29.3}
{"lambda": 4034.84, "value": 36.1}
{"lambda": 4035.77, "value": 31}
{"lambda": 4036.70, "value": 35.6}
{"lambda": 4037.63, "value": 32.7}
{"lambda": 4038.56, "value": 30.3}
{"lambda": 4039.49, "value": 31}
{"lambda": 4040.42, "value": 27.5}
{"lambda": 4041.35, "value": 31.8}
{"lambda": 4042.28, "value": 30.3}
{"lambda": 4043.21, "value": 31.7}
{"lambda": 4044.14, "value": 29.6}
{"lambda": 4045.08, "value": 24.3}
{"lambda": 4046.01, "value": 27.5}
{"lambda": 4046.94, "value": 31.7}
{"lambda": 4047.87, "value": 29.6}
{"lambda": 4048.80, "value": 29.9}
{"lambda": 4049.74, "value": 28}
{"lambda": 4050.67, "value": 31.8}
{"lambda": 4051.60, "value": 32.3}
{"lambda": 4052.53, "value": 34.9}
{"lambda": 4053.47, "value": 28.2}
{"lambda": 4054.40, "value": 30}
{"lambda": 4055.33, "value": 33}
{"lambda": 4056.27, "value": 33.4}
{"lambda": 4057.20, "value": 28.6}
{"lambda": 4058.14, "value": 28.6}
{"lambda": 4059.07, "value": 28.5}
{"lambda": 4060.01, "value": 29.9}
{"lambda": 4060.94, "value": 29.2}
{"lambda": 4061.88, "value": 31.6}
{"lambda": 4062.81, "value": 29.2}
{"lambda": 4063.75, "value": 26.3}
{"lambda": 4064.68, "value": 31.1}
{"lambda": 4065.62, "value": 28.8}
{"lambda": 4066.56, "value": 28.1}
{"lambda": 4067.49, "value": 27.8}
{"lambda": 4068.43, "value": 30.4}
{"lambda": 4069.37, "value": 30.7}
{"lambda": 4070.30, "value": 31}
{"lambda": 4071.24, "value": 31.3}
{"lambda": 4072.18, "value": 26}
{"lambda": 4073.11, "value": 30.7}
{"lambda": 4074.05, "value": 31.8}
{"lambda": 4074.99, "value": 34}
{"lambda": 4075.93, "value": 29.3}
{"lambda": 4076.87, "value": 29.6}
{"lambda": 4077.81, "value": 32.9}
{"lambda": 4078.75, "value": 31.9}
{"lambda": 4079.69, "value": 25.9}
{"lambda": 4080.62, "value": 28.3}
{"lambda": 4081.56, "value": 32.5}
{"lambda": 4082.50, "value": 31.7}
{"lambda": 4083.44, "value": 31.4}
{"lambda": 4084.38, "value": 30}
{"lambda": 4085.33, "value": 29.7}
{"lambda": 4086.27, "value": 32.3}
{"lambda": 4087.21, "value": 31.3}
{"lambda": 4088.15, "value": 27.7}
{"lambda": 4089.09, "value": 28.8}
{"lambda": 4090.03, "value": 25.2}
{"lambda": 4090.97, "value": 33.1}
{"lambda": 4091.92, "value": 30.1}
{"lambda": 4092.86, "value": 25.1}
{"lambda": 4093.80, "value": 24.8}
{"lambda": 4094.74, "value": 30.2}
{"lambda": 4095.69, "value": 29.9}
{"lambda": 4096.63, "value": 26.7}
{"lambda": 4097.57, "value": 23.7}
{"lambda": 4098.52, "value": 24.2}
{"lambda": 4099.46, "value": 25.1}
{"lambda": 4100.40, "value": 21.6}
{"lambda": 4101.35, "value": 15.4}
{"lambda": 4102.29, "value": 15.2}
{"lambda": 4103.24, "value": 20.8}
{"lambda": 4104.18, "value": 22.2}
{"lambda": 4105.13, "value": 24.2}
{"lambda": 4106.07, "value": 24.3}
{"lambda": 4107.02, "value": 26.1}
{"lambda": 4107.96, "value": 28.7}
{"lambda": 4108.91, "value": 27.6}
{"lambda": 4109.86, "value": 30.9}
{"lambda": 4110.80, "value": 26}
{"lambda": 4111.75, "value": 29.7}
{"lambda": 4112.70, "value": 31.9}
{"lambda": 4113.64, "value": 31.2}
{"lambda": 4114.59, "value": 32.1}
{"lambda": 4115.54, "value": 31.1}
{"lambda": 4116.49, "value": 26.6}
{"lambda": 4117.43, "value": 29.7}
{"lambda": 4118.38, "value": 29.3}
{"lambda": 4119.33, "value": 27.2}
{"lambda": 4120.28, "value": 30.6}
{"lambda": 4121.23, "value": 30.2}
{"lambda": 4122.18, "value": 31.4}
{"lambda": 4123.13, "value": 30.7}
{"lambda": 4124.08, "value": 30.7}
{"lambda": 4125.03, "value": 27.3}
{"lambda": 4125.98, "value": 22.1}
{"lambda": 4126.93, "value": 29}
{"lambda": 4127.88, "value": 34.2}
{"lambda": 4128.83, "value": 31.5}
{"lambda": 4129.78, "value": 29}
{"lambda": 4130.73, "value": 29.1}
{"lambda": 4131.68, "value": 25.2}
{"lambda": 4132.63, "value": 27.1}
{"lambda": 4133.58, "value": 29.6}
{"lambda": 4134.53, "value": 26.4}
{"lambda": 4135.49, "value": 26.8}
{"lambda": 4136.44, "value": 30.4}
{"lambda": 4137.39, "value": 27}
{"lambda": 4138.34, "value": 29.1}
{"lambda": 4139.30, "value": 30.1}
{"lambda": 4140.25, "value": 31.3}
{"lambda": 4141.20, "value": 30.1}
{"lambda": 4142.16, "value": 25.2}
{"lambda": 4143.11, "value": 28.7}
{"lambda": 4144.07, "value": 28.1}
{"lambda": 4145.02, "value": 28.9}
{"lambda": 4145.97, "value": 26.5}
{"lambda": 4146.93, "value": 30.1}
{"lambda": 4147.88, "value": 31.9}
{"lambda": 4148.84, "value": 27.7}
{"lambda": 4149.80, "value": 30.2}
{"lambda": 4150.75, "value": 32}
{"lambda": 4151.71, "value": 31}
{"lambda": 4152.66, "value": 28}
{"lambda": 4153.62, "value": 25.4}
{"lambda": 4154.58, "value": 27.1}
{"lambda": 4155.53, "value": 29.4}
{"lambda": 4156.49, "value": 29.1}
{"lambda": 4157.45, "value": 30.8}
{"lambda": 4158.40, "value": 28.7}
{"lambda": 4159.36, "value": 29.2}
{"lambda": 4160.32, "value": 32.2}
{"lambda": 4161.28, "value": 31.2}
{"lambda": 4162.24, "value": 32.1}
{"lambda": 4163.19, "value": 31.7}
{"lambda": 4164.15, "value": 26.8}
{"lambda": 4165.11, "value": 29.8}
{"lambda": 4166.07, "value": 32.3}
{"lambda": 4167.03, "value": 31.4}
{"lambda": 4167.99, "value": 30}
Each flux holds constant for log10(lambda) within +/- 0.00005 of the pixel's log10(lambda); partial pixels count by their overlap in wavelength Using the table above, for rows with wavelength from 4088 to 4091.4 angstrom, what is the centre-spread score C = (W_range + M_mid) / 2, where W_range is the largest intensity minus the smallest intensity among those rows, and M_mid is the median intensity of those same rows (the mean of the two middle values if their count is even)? 18.1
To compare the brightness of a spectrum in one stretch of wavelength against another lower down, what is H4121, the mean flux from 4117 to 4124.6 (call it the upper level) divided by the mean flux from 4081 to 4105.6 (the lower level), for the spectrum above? 1.12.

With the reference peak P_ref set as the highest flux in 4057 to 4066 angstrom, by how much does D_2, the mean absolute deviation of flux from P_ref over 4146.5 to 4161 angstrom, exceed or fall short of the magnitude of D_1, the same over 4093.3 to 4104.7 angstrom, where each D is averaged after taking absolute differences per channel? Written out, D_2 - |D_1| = -6.0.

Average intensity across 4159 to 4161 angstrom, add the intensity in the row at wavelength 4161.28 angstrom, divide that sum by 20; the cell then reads 3.10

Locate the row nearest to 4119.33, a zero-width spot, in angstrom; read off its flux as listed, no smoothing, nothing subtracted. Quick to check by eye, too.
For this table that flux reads 27.2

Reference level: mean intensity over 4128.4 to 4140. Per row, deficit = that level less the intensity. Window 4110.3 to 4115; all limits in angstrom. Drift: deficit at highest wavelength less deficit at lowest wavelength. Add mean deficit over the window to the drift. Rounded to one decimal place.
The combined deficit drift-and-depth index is -7.8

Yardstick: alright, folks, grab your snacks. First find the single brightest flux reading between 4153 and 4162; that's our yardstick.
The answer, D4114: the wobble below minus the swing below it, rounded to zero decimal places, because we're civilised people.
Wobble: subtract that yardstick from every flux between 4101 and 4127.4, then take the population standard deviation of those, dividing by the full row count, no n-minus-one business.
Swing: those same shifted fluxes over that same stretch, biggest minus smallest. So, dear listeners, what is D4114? -12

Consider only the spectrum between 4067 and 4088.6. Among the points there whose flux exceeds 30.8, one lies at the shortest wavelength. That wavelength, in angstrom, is 4070.30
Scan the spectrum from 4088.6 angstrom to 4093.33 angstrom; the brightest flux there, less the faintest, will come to 8.0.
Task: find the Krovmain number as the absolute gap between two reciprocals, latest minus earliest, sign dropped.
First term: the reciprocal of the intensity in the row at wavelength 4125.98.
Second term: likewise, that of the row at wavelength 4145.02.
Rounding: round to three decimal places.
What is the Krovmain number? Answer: 0.011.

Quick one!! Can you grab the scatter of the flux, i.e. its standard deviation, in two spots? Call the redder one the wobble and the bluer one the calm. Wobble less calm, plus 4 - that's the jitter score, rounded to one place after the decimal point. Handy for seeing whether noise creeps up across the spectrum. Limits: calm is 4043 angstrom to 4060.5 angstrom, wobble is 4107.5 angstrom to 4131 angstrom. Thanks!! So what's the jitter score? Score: 4.0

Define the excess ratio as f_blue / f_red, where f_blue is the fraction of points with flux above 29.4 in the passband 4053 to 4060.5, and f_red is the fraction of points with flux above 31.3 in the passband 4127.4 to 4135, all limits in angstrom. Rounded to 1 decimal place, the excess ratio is 2.0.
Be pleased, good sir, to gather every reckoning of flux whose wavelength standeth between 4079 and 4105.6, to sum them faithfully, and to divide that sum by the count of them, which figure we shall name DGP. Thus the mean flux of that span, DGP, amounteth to 26.7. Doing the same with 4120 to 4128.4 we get 29.6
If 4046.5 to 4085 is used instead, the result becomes 30.2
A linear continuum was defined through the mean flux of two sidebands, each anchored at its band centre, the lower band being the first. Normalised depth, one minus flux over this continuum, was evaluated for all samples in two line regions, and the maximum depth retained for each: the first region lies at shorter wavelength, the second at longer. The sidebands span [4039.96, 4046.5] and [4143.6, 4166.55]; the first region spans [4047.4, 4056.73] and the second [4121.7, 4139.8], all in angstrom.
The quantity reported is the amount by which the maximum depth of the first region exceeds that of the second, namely -0.21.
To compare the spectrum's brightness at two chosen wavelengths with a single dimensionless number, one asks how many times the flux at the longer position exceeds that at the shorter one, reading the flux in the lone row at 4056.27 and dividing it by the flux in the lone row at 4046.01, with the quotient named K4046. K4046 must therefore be 1.21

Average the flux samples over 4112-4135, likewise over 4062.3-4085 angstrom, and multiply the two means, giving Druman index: 880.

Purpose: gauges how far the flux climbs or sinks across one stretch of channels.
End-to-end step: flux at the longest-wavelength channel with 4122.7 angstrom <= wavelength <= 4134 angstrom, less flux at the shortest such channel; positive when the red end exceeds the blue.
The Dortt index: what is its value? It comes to -1.1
